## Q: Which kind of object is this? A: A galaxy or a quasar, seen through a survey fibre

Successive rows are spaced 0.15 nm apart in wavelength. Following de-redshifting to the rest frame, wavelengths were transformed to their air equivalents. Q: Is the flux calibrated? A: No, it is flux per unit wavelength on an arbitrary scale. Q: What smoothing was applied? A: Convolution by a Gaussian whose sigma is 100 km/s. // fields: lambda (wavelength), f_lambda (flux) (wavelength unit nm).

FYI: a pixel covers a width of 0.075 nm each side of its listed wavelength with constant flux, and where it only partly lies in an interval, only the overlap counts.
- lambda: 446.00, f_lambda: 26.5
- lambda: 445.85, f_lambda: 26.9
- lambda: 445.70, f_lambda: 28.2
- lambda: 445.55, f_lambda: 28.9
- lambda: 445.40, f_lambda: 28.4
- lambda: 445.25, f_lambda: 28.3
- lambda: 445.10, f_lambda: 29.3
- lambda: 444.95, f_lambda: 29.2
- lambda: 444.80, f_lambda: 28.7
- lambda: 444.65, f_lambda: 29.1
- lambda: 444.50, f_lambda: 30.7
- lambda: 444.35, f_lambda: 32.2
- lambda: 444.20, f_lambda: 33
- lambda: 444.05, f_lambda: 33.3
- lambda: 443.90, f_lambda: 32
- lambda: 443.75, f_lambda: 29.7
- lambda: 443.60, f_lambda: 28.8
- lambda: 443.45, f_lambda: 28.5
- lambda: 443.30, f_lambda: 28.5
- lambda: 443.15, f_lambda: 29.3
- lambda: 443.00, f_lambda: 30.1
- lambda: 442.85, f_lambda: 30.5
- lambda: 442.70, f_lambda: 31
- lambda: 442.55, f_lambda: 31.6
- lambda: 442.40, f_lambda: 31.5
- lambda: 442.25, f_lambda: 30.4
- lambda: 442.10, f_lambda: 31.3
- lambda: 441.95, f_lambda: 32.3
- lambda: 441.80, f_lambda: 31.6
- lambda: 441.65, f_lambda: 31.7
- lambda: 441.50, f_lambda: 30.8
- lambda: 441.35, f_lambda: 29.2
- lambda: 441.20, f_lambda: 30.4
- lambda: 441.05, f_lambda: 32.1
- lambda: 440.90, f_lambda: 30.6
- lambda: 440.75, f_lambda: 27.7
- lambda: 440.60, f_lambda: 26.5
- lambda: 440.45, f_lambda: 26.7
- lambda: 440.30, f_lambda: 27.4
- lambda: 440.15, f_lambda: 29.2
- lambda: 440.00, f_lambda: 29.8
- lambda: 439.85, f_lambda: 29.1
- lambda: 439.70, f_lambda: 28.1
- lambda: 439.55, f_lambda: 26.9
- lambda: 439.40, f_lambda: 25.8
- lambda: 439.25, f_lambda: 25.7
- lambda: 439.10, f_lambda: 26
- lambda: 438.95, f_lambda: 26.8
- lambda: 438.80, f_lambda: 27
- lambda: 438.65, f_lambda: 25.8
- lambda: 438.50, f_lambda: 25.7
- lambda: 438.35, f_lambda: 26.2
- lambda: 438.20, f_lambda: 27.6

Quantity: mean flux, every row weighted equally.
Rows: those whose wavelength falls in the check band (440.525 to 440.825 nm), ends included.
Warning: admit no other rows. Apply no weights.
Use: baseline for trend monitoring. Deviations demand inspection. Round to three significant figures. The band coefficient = 27.1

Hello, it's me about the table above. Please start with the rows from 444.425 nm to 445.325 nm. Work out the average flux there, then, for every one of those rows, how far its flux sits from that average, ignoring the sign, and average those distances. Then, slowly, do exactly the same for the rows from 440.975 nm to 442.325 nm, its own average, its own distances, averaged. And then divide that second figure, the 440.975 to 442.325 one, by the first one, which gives 1.5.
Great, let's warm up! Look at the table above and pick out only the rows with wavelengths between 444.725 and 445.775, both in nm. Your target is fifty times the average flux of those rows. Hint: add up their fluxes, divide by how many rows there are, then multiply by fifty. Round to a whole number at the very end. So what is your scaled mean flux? 1436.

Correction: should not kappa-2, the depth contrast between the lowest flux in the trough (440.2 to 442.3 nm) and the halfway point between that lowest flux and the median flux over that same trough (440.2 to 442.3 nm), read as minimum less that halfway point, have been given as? -2.0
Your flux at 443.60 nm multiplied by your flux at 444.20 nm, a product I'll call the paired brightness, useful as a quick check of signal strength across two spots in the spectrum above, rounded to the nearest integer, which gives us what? 950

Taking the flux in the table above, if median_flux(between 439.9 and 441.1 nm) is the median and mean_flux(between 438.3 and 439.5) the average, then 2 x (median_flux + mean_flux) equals 109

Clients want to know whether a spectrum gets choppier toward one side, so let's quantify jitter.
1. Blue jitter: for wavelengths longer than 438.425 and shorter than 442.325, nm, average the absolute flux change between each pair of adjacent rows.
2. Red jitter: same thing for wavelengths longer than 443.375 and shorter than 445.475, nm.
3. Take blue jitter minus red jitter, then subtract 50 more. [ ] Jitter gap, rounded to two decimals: -49.91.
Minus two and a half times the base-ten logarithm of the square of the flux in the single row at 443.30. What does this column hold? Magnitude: -7.27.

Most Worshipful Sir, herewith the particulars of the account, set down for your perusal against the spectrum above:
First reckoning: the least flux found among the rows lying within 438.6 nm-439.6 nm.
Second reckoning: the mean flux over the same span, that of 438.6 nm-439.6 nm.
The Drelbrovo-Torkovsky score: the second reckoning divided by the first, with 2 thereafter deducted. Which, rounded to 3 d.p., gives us -0.977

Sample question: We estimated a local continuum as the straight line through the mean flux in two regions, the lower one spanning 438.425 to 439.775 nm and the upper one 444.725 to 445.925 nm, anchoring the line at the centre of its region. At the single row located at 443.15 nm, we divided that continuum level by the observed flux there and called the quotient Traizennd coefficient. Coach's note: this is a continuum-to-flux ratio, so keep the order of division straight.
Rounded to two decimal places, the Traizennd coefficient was 0.95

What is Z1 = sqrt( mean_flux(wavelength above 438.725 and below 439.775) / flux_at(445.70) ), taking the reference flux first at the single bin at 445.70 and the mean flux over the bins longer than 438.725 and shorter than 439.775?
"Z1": 0.97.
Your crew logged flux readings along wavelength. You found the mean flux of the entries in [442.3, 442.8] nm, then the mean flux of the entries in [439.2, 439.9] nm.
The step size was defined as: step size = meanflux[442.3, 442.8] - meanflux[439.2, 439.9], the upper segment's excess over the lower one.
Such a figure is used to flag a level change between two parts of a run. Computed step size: 4.2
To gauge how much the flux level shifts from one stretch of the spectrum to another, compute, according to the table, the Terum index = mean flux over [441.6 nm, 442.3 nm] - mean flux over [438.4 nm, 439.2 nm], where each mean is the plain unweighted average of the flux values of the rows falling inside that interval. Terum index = 5.2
